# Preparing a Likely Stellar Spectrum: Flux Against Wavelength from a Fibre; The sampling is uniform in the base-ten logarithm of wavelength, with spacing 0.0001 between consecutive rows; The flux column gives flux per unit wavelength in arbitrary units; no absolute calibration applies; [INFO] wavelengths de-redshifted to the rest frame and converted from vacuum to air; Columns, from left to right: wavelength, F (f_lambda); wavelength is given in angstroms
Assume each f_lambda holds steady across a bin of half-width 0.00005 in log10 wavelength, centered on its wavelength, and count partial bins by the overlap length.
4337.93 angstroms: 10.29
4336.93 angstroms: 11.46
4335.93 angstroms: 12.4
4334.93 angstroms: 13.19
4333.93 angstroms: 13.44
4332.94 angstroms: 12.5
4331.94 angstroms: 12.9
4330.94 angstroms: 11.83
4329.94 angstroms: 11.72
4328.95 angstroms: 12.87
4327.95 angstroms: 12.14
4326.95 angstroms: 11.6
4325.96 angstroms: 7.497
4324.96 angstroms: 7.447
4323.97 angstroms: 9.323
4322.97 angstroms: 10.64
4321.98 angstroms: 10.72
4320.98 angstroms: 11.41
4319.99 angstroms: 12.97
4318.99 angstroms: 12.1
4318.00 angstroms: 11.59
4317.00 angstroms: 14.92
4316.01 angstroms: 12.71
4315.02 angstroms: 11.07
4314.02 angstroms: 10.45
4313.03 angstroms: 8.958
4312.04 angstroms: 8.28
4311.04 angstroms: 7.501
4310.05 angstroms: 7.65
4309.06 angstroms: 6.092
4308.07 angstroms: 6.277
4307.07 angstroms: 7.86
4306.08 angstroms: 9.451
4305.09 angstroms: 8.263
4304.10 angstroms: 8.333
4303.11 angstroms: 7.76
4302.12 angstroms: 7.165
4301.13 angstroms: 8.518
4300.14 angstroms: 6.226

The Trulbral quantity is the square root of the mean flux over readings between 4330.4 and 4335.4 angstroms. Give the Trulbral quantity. 3.57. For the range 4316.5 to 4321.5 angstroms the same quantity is 3.55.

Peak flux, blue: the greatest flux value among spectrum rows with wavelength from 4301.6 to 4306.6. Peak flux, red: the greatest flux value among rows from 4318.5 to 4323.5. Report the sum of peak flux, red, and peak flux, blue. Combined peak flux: 22.4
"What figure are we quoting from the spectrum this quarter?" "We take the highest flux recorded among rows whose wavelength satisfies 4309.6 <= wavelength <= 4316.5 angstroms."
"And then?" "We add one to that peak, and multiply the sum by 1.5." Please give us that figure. 20.6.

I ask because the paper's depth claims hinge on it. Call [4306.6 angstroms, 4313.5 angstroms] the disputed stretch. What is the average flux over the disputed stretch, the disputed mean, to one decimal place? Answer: 7.5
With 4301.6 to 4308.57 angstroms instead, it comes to 7.9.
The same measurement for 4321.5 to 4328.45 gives 9.9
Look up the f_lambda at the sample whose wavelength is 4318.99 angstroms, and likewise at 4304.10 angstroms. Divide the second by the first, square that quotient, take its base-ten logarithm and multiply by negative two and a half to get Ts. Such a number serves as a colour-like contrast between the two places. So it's 0.8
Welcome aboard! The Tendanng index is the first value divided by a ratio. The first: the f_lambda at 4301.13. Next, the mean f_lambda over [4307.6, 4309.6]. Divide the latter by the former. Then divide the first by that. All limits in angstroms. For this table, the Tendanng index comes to 12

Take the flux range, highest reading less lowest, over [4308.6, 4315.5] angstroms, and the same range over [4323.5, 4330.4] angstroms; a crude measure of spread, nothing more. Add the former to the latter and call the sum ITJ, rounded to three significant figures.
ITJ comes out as 10.4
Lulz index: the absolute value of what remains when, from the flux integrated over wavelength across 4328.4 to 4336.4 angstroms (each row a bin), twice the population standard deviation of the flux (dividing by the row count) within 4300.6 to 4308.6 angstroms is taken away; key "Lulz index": 99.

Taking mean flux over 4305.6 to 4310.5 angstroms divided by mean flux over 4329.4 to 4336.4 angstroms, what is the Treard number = 0.59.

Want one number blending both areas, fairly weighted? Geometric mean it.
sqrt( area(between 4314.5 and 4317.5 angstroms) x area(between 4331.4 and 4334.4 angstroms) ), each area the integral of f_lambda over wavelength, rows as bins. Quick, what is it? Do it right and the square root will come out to 39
